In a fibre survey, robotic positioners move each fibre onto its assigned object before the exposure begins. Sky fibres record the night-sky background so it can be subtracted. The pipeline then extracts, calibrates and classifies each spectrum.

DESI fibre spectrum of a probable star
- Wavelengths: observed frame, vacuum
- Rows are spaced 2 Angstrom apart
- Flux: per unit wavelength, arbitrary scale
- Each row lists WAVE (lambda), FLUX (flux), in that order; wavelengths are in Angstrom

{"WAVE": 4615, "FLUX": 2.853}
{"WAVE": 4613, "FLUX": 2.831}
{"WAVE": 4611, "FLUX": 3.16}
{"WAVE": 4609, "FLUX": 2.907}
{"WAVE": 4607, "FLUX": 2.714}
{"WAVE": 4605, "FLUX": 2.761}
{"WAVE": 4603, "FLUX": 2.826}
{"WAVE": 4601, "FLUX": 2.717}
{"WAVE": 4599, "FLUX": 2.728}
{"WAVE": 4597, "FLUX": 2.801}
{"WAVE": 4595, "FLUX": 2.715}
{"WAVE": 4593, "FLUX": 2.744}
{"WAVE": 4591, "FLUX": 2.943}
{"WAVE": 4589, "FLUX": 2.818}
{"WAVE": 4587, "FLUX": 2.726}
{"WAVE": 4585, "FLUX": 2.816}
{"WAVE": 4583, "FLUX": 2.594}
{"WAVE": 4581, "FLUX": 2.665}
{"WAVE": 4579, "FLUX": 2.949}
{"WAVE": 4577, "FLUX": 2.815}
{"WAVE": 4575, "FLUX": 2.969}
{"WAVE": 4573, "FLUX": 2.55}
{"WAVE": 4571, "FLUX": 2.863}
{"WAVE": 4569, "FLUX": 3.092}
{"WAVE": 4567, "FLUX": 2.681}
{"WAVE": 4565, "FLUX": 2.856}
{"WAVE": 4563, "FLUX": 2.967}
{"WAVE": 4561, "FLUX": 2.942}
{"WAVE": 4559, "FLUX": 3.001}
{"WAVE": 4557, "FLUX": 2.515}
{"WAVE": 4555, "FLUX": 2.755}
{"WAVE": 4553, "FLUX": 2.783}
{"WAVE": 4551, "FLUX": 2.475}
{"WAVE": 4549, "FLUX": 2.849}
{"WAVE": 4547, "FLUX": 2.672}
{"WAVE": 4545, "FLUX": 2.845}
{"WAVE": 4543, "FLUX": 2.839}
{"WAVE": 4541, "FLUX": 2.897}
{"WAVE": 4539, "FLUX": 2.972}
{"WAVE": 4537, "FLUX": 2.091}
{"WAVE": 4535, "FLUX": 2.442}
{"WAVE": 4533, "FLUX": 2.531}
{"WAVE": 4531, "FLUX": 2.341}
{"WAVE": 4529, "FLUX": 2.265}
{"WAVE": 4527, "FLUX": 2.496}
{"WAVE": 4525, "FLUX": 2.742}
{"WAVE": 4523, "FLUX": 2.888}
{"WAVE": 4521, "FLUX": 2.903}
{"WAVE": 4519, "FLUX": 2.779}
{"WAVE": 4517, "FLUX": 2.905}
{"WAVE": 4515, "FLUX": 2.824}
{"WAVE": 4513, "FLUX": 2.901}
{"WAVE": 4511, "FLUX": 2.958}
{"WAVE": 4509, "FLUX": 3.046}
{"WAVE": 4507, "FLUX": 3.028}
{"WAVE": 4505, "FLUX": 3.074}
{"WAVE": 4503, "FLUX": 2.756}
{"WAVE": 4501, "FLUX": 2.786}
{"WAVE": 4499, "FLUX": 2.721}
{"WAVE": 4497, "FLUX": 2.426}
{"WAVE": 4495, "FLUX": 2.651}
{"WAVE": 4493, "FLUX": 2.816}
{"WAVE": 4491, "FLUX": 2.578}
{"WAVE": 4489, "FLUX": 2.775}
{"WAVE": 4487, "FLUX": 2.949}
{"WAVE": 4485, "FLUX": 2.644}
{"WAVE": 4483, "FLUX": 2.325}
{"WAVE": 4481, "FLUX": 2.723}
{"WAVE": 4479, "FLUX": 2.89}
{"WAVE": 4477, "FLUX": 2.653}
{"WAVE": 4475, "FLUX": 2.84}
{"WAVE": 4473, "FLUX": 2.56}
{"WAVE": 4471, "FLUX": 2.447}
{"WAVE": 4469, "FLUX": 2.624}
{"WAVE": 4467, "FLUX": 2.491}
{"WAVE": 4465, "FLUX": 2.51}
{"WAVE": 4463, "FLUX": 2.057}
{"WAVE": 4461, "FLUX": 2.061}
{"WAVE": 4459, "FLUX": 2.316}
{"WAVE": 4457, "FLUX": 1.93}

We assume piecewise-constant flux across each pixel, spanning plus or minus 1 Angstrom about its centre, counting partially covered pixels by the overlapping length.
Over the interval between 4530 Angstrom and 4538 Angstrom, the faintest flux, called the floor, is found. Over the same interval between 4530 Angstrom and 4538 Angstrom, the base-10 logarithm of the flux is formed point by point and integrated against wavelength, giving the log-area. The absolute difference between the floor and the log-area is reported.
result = 0.87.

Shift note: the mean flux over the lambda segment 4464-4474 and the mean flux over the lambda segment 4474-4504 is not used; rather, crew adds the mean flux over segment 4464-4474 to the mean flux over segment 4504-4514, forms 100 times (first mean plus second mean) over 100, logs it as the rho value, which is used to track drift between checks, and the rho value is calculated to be 5.53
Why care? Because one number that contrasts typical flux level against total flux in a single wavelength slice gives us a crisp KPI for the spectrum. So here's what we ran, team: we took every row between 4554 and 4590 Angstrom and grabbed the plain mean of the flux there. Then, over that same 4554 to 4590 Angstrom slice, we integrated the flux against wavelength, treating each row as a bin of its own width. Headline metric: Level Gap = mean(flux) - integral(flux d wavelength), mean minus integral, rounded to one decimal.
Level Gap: -98.3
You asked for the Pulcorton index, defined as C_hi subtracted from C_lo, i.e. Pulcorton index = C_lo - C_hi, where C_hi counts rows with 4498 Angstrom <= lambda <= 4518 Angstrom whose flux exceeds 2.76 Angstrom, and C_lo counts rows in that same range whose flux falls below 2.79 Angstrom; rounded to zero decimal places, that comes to -5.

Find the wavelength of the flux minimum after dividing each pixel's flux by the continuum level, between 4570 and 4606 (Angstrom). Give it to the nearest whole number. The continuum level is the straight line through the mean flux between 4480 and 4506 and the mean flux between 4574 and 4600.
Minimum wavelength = 4573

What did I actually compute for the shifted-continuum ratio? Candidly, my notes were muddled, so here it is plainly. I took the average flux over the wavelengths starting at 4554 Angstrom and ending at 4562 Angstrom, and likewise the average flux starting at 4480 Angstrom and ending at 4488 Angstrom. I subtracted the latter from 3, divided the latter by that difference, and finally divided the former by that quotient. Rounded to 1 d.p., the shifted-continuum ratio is 0.4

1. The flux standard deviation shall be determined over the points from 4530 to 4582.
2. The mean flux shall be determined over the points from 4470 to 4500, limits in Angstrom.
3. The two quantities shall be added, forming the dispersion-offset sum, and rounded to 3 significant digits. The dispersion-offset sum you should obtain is 2.90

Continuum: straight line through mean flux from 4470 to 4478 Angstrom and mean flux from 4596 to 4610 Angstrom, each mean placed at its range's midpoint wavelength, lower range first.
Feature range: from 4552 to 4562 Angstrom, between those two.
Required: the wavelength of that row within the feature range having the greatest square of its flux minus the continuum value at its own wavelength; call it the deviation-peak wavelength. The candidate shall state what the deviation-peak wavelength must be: 4559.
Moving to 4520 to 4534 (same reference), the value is 4529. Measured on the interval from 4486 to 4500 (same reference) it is 4487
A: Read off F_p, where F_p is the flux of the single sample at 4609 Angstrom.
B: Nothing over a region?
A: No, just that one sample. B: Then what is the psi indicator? 2.907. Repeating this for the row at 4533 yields 2.531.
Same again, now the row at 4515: 2.824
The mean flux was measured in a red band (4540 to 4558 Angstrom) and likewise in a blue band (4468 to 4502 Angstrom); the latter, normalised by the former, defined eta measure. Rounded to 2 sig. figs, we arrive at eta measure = 0.98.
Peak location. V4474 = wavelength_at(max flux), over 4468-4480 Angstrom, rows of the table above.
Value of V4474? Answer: 4479 Angstrom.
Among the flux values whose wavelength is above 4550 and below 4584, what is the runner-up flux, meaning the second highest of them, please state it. 3.001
